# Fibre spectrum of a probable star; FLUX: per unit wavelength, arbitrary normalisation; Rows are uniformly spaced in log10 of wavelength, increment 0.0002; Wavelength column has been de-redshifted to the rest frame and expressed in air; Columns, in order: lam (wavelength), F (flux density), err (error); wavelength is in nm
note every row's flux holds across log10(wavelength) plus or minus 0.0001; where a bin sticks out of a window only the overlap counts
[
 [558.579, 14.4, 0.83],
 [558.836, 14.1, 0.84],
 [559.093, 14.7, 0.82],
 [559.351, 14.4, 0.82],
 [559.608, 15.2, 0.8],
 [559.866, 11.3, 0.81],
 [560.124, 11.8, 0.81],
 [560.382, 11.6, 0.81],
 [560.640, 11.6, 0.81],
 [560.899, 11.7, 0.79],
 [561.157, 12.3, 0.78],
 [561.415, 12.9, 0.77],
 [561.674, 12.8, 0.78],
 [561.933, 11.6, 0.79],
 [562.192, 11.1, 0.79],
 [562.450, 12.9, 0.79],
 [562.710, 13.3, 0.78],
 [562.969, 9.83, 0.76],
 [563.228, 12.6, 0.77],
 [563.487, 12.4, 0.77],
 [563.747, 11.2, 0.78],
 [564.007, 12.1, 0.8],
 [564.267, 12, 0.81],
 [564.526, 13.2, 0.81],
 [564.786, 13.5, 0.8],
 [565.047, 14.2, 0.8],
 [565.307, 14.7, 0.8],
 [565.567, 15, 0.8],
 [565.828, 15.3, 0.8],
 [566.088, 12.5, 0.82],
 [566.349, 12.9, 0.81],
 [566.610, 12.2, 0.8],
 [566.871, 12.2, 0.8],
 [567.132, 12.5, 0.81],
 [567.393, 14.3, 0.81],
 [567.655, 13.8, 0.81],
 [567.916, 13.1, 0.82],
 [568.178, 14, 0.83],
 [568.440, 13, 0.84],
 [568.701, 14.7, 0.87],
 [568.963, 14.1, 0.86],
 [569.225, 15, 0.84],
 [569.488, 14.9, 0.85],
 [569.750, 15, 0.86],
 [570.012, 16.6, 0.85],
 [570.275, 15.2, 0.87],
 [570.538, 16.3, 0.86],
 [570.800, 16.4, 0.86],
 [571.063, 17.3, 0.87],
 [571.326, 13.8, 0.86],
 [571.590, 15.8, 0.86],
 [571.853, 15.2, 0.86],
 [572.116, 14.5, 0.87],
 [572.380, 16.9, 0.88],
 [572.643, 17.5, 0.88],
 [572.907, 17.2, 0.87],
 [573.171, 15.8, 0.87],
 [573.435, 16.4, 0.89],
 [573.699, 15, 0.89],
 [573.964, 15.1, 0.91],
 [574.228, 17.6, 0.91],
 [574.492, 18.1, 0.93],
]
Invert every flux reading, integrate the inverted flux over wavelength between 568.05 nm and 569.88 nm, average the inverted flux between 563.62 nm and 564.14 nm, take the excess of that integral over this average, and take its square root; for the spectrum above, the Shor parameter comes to 0.20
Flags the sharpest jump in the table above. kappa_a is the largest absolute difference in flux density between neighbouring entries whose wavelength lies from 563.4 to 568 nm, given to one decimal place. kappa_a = 2.8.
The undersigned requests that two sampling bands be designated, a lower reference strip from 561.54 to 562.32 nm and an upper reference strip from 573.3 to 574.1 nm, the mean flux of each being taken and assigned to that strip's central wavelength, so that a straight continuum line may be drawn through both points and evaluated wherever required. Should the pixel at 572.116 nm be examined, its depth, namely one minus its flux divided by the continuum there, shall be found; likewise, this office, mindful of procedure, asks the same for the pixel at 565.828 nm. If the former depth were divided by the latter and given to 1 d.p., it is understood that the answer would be -0.2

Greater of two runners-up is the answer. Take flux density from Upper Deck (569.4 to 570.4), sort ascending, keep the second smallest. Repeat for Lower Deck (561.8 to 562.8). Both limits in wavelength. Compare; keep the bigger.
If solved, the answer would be 15.0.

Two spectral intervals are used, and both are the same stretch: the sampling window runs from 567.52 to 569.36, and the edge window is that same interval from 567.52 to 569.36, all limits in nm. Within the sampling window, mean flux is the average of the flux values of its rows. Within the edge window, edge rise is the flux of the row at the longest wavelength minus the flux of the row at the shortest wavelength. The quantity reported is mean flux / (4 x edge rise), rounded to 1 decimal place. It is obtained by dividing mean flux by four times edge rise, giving 2.9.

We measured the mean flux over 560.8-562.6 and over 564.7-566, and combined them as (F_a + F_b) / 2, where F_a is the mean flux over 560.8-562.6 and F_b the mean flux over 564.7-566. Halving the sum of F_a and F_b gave 13.4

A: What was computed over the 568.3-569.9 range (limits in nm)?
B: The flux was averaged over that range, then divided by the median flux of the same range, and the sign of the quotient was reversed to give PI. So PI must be -0.98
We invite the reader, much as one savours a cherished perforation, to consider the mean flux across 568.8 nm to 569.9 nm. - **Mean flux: 14.8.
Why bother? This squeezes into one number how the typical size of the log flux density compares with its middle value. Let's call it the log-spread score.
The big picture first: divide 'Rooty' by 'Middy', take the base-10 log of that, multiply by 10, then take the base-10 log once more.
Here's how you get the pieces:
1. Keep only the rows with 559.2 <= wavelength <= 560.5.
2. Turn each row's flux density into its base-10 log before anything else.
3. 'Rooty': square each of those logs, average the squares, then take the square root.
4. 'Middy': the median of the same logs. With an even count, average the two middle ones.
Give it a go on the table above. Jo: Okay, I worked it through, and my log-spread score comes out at -0.9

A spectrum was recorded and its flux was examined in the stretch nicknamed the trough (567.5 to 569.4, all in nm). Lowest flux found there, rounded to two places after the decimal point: 13.00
